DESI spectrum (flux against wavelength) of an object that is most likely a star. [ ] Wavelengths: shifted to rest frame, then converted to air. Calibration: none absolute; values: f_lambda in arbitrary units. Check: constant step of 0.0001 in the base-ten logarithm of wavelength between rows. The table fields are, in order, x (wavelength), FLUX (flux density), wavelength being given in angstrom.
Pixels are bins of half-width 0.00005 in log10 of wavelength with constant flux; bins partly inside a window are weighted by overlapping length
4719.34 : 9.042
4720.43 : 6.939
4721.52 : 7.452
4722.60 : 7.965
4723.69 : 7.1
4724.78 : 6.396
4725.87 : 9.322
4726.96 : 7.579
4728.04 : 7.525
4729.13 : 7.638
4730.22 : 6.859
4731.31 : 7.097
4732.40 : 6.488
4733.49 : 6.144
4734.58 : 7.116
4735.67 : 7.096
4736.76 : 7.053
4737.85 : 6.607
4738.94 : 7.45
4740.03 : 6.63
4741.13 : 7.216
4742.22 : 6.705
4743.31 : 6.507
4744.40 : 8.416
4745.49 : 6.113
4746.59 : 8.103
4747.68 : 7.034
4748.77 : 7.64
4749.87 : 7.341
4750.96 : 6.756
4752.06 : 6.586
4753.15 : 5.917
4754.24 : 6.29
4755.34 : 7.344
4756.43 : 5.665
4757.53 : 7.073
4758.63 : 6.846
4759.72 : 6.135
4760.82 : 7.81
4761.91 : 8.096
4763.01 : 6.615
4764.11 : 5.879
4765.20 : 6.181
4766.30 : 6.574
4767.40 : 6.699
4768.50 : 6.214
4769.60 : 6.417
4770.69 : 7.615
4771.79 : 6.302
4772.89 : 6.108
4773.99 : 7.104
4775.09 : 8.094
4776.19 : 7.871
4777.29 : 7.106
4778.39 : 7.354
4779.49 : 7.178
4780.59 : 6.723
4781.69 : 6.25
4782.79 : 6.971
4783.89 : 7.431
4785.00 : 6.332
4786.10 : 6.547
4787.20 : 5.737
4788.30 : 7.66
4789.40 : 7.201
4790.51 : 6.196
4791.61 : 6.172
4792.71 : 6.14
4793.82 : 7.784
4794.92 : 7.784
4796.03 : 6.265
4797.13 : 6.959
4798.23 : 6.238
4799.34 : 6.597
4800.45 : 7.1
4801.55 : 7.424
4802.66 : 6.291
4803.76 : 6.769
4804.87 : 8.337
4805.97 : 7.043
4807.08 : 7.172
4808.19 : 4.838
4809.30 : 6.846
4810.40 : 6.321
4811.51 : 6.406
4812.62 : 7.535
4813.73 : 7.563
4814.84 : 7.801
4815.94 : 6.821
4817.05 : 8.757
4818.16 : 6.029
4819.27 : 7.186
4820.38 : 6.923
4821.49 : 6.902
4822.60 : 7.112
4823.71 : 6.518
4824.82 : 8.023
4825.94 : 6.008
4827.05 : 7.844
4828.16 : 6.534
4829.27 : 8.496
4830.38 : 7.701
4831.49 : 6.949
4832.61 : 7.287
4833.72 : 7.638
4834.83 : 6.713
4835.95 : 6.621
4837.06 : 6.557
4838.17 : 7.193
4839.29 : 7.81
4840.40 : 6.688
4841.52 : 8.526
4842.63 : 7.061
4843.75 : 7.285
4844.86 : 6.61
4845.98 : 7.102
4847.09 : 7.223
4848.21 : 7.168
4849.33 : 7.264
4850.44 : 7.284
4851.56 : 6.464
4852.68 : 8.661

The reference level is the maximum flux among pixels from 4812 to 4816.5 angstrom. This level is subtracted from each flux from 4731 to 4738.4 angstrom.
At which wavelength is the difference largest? 4734.58 angstrom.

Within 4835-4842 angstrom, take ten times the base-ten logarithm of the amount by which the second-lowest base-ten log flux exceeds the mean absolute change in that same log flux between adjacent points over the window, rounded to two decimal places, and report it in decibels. -1.13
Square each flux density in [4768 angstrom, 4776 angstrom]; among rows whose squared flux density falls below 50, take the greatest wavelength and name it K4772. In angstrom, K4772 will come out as 4772.89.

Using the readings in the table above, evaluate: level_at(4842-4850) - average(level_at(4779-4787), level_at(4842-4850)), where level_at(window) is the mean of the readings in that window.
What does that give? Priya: 0.2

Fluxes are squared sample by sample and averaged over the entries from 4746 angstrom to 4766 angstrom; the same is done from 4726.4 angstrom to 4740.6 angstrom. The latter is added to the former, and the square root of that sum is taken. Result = 9.8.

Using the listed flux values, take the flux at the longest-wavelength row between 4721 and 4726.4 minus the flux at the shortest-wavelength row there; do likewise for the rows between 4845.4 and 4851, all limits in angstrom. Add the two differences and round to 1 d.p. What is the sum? 2.1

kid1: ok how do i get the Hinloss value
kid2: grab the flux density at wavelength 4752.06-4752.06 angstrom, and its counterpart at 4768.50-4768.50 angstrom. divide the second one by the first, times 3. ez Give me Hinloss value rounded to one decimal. 2.8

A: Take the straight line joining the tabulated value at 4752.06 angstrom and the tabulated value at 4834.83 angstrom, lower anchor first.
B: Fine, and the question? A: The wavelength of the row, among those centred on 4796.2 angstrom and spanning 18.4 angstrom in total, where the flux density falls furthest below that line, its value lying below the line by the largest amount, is 4787.20 angstrom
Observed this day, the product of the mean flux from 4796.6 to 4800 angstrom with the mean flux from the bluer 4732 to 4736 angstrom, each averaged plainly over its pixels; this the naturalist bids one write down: 44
